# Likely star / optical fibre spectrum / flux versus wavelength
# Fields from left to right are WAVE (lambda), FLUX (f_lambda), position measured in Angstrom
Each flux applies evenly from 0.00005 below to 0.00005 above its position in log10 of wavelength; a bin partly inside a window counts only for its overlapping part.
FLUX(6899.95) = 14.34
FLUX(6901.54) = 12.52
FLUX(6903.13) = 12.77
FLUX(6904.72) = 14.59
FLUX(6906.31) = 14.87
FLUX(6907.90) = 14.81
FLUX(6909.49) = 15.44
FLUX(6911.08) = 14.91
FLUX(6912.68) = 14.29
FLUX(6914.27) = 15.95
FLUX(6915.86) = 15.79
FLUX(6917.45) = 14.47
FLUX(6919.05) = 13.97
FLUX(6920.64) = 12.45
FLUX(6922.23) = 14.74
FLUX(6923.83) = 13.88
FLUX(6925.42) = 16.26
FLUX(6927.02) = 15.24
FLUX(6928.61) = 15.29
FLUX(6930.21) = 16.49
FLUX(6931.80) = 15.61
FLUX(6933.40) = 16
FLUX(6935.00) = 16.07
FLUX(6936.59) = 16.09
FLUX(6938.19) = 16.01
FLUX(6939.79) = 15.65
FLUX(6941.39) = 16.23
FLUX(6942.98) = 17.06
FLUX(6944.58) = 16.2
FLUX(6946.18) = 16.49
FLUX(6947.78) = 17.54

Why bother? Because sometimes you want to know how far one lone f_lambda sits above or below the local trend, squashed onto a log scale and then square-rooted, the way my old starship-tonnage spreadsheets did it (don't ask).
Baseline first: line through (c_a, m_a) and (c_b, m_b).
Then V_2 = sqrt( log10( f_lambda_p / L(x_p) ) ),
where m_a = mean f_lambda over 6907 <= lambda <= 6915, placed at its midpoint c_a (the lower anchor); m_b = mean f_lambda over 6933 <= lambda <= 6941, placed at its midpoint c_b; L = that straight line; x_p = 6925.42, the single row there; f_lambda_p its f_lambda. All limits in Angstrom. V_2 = 0.14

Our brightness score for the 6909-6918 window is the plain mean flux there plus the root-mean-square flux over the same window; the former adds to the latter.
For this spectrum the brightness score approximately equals 30.3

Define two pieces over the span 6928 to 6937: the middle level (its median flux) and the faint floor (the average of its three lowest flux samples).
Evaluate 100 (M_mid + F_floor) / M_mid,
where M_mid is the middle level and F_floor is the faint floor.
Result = 197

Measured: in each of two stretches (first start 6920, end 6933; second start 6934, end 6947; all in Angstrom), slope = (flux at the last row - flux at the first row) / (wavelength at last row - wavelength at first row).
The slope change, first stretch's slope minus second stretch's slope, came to 0.25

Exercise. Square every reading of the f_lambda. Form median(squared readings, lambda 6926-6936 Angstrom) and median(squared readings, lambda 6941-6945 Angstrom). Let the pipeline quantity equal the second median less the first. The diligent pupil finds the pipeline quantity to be 14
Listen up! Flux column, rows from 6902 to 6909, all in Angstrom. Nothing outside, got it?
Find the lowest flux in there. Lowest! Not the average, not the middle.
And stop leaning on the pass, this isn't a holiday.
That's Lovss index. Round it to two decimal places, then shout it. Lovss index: 12.77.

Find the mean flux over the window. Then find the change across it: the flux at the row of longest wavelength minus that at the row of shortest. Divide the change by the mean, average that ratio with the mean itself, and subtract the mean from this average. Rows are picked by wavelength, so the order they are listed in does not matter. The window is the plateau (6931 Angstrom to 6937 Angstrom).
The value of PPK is -7.96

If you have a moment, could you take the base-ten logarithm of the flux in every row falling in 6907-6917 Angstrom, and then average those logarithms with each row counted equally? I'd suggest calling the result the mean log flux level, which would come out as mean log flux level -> 1.18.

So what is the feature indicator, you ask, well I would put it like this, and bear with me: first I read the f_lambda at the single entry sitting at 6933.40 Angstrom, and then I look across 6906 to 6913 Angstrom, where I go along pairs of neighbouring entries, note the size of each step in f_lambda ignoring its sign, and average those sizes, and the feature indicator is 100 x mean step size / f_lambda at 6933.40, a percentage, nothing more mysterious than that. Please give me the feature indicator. 2.9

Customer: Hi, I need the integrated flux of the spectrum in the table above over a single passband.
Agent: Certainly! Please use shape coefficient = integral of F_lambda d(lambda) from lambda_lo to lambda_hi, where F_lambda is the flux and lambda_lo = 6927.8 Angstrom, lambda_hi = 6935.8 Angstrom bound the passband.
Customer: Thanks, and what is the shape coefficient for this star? 127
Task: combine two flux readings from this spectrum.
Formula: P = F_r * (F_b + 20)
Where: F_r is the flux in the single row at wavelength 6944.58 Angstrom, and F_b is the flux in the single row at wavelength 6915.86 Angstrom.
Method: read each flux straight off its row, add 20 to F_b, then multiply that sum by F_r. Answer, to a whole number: 580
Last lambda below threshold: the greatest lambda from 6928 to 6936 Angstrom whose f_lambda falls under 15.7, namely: 6931.80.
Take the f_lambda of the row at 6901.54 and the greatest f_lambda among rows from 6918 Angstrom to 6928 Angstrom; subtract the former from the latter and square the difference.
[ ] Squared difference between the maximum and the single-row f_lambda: 14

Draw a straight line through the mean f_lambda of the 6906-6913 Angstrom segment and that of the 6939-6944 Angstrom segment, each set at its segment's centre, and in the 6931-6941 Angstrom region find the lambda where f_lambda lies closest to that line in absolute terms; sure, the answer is 6936.59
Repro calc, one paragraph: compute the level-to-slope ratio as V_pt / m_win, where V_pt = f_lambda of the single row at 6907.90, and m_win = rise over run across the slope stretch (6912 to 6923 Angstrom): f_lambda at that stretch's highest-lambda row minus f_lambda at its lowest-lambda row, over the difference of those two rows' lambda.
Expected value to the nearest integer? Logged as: 314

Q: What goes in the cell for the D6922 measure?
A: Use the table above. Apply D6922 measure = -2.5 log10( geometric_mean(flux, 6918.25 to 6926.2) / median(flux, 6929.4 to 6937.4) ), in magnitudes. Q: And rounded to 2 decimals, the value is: 0.13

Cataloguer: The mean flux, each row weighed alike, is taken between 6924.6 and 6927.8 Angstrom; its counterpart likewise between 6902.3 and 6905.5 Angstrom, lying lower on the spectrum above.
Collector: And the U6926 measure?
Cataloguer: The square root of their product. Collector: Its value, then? 14.7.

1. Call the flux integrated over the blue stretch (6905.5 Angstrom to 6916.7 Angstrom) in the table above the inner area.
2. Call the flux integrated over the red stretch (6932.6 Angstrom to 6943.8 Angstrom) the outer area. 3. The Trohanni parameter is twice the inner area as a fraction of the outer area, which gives 1.87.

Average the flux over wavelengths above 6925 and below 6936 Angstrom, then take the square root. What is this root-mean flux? 3.98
